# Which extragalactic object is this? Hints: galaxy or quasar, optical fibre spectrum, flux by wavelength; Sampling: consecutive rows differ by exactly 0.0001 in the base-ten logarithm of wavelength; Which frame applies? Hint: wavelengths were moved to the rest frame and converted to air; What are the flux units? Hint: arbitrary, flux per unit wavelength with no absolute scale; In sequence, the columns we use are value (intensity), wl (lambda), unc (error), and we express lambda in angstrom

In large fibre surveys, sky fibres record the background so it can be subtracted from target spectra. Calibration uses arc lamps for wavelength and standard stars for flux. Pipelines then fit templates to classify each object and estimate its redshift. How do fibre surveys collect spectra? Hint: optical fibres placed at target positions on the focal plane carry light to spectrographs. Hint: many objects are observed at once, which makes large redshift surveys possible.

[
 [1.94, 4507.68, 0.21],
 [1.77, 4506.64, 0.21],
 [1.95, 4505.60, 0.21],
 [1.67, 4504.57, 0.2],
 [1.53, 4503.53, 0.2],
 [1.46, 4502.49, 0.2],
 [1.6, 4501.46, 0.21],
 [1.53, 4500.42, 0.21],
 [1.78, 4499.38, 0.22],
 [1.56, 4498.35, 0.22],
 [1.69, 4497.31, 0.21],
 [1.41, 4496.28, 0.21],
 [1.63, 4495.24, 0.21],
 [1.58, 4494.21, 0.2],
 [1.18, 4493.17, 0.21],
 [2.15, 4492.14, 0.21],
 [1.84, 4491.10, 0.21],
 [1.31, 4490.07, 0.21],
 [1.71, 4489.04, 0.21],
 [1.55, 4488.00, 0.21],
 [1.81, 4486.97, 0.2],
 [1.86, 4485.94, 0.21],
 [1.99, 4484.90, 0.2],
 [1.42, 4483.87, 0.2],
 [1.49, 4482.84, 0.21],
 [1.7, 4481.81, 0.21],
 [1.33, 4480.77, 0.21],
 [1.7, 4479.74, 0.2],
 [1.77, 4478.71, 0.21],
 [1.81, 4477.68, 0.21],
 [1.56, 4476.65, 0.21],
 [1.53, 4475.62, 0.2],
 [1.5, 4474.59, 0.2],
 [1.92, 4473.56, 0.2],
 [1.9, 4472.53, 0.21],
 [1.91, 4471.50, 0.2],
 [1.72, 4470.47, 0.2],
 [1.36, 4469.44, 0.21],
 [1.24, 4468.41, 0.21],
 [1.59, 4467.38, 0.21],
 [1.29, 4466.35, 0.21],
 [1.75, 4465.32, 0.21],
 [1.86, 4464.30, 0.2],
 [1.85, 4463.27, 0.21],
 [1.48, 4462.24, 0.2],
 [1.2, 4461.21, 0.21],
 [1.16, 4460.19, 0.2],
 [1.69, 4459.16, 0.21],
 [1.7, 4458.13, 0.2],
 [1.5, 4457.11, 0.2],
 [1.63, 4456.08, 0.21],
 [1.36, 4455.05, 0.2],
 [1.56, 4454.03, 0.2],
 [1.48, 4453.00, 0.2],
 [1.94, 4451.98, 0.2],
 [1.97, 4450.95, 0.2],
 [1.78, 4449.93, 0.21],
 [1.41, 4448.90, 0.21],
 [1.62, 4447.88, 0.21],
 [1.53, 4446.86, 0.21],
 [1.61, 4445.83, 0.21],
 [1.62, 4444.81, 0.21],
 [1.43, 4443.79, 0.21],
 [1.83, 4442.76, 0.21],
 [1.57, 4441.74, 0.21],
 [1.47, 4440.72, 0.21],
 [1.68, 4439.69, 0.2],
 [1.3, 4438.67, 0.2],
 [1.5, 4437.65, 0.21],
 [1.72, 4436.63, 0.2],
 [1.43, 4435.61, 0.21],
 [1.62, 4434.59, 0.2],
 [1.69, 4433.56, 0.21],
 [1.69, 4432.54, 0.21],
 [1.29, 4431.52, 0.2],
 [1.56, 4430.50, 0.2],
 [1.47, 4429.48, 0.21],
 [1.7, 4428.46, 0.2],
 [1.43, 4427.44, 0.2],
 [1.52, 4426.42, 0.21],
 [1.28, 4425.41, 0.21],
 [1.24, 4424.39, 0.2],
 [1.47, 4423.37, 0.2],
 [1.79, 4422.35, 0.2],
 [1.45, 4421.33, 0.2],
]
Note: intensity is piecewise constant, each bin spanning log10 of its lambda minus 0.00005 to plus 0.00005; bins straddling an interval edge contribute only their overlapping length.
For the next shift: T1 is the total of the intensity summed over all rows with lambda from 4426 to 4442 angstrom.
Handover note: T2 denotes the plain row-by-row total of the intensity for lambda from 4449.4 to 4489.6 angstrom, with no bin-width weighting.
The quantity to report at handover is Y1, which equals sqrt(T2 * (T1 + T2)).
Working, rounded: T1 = 25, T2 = 64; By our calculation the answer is 75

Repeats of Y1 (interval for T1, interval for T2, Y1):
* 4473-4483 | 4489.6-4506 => 33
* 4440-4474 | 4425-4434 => 30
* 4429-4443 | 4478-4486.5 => 22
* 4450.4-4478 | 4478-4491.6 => 37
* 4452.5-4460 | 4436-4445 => 19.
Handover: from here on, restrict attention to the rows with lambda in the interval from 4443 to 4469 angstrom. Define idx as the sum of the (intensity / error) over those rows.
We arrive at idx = 191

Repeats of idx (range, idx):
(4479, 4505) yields 195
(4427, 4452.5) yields 194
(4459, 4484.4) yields 193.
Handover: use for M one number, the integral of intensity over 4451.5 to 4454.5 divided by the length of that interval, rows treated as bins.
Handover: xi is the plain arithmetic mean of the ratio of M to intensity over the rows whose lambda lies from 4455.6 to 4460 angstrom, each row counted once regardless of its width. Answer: 1.020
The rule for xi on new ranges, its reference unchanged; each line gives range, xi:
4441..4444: 1.041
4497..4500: 0.992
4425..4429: 1.131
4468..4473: 1.053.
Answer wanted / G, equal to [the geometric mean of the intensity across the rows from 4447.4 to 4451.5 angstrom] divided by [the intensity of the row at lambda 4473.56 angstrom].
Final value 0.9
